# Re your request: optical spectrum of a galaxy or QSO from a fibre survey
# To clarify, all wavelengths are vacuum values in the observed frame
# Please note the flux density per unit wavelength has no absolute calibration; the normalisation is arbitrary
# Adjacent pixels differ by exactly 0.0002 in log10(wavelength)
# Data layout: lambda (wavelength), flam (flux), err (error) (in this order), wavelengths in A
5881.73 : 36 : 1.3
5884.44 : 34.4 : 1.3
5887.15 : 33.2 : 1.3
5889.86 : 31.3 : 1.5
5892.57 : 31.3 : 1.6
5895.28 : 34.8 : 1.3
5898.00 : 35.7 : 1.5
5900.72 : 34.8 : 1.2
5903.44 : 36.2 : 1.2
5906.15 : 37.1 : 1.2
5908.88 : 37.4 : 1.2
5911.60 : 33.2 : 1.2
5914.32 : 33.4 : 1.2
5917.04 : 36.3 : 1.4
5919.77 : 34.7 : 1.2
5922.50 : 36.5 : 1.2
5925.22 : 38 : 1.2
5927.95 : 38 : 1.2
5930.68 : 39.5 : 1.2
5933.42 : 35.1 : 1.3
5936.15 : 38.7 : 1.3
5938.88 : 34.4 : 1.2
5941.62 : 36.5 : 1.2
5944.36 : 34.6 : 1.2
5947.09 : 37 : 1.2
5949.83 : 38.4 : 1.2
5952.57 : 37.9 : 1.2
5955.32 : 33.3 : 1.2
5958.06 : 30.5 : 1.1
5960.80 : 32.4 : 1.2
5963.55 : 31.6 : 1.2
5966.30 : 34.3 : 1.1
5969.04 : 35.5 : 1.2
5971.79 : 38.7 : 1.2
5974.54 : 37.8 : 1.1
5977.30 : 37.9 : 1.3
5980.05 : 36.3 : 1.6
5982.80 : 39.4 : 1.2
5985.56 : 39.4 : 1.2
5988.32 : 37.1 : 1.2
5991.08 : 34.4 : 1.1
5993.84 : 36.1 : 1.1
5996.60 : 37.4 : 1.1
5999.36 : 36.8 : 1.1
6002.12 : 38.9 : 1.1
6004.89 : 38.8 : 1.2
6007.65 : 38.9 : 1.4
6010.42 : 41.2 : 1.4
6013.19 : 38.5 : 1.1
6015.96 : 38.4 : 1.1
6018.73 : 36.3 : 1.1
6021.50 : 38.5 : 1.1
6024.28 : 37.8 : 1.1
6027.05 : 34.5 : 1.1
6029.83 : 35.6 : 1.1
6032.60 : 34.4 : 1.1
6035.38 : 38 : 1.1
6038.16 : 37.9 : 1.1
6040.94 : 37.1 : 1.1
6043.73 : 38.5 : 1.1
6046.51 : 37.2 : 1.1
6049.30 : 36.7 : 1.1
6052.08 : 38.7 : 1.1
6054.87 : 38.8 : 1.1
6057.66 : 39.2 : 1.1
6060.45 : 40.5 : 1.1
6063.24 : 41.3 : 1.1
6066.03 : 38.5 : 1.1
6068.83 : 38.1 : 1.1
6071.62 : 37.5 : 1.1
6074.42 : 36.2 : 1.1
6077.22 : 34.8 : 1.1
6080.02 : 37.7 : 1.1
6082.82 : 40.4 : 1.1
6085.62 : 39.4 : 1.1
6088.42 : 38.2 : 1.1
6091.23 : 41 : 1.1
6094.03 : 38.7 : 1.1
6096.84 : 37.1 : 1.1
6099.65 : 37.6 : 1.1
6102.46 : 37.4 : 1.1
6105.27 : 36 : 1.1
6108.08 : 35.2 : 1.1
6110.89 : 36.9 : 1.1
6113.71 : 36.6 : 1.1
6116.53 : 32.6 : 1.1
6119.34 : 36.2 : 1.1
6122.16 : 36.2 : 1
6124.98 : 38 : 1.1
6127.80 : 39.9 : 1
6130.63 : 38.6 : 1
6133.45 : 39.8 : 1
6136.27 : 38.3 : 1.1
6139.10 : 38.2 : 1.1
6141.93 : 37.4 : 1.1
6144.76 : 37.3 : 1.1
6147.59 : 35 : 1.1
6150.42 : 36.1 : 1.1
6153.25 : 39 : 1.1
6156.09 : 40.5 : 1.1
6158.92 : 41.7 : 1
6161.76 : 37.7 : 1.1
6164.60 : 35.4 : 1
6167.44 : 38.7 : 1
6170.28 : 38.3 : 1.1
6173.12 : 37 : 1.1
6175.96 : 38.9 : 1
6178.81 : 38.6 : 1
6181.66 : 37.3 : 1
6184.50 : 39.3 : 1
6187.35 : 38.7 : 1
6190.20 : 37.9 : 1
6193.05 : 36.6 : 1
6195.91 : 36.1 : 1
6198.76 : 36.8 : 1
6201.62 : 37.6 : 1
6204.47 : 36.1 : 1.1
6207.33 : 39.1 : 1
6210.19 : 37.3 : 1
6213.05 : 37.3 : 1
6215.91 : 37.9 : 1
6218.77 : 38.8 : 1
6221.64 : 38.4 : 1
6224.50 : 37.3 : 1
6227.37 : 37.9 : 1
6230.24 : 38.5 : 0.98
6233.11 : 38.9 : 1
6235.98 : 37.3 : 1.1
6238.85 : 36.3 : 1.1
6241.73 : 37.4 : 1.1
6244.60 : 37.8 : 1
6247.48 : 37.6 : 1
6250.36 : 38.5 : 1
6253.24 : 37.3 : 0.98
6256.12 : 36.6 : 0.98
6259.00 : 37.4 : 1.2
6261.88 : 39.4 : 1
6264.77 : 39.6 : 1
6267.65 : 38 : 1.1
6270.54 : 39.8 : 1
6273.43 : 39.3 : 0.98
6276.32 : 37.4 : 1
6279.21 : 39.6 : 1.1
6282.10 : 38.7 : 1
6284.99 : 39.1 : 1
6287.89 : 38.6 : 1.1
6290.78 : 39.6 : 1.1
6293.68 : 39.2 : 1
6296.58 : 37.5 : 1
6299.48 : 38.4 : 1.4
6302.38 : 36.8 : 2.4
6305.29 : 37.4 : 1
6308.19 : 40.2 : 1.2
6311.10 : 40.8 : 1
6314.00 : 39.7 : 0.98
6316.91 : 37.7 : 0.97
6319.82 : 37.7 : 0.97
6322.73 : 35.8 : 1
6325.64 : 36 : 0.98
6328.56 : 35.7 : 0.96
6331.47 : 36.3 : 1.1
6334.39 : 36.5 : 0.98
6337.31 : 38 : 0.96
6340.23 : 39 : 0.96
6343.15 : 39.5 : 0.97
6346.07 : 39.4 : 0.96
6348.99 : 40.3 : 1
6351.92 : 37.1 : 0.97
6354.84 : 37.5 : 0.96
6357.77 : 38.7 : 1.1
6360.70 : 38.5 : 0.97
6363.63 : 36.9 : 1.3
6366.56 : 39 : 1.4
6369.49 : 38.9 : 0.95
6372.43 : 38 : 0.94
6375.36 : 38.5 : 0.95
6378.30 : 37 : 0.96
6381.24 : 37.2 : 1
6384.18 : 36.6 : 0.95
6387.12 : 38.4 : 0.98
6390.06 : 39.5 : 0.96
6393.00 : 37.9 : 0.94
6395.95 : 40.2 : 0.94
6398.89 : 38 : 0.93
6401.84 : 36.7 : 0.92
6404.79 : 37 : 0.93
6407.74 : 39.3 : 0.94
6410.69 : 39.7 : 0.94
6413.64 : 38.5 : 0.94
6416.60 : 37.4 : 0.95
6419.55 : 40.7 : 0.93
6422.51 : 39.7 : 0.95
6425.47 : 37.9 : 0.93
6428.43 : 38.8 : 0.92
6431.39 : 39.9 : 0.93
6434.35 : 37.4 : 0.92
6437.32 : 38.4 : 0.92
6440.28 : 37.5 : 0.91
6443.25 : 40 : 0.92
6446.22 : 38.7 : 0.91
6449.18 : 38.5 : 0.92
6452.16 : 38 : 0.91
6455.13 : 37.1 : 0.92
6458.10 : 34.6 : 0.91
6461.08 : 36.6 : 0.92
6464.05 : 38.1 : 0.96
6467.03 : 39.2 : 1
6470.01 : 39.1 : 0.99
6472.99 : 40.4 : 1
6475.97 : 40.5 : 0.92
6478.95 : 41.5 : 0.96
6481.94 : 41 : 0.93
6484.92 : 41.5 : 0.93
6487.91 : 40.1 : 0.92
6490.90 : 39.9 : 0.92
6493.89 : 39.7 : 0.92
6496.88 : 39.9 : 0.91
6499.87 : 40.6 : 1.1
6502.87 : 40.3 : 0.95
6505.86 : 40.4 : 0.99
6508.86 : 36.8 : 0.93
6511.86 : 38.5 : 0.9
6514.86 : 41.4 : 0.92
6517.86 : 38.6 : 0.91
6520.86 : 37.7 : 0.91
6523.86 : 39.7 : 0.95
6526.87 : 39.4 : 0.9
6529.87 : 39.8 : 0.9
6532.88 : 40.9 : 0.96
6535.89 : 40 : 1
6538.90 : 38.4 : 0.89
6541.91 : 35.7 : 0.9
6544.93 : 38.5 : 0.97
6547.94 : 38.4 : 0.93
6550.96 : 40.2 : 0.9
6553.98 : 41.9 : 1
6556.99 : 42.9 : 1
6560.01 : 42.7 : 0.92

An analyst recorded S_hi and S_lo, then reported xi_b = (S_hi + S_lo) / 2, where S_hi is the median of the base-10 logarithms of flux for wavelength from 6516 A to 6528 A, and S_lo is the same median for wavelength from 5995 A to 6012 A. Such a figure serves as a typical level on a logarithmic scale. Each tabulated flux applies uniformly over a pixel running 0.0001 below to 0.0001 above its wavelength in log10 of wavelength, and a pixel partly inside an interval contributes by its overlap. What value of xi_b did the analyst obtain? 1.59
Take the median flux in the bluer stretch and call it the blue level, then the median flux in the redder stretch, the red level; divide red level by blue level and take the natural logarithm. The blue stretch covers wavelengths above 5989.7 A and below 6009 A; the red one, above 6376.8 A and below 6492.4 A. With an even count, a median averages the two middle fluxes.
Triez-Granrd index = 0.03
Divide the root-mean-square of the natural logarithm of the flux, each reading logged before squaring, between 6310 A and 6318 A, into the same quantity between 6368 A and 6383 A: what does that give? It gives 0.99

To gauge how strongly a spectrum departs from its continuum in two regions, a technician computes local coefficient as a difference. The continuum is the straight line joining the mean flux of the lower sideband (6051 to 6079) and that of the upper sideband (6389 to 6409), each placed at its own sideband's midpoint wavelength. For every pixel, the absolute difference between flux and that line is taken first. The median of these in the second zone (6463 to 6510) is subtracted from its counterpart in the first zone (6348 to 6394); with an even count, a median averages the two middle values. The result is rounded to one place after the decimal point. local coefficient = -1.1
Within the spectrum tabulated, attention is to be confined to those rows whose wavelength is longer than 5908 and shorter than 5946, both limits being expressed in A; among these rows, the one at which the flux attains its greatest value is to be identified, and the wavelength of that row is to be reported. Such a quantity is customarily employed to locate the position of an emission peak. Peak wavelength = 5930.68 A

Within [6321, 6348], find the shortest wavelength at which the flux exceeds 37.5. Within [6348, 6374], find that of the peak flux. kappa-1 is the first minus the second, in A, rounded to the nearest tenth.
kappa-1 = -11.7 A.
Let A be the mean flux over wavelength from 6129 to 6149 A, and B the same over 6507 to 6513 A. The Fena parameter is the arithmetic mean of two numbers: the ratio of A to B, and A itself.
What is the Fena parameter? 19.4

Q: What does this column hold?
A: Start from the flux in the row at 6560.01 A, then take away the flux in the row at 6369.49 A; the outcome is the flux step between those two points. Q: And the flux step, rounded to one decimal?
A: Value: 3.8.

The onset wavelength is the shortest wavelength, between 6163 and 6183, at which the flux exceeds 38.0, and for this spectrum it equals 6167.44 A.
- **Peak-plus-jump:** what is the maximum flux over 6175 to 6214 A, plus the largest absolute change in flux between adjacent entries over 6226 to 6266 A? 41.3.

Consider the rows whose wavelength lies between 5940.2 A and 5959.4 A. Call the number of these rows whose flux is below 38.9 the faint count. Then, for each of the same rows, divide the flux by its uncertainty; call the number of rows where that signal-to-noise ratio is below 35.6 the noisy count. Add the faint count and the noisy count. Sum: 14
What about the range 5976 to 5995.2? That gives 12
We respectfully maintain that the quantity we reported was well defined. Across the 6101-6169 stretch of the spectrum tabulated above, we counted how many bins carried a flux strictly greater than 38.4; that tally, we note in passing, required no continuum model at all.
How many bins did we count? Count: 7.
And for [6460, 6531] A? 20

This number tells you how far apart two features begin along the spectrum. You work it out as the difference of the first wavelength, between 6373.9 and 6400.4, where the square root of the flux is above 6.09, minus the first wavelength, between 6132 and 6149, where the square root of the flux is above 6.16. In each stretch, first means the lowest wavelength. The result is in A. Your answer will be 241.9 A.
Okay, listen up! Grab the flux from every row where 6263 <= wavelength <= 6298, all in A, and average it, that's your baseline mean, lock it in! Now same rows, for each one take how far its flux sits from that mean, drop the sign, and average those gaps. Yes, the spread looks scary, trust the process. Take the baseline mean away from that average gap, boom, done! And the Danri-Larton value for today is -38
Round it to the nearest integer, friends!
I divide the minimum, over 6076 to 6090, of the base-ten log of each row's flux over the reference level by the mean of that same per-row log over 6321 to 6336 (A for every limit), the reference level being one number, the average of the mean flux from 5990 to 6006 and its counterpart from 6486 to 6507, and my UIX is 2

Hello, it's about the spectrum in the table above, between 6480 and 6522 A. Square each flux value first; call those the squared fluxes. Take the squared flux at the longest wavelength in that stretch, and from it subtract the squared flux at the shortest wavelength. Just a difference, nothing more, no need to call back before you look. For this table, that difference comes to -260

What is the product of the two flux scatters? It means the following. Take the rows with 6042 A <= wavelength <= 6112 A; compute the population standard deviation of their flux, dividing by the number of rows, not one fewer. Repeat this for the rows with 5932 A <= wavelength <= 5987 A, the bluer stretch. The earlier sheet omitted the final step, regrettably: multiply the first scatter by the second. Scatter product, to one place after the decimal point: 4.3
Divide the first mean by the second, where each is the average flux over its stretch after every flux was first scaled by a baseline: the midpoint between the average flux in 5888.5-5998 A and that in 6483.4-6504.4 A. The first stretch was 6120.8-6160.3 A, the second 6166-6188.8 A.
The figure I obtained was 1.00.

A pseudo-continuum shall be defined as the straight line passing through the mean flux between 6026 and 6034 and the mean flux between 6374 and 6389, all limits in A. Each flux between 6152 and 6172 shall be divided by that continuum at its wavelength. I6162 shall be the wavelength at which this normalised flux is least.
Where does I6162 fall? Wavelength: 6164.60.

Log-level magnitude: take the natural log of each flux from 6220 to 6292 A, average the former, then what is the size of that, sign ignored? 3.64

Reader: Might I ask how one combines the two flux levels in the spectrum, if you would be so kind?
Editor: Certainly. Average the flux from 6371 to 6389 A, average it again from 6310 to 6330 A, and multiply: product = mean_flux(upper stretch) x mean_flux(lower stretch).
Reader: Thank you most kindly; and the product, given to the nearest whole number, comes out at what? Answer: 1415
